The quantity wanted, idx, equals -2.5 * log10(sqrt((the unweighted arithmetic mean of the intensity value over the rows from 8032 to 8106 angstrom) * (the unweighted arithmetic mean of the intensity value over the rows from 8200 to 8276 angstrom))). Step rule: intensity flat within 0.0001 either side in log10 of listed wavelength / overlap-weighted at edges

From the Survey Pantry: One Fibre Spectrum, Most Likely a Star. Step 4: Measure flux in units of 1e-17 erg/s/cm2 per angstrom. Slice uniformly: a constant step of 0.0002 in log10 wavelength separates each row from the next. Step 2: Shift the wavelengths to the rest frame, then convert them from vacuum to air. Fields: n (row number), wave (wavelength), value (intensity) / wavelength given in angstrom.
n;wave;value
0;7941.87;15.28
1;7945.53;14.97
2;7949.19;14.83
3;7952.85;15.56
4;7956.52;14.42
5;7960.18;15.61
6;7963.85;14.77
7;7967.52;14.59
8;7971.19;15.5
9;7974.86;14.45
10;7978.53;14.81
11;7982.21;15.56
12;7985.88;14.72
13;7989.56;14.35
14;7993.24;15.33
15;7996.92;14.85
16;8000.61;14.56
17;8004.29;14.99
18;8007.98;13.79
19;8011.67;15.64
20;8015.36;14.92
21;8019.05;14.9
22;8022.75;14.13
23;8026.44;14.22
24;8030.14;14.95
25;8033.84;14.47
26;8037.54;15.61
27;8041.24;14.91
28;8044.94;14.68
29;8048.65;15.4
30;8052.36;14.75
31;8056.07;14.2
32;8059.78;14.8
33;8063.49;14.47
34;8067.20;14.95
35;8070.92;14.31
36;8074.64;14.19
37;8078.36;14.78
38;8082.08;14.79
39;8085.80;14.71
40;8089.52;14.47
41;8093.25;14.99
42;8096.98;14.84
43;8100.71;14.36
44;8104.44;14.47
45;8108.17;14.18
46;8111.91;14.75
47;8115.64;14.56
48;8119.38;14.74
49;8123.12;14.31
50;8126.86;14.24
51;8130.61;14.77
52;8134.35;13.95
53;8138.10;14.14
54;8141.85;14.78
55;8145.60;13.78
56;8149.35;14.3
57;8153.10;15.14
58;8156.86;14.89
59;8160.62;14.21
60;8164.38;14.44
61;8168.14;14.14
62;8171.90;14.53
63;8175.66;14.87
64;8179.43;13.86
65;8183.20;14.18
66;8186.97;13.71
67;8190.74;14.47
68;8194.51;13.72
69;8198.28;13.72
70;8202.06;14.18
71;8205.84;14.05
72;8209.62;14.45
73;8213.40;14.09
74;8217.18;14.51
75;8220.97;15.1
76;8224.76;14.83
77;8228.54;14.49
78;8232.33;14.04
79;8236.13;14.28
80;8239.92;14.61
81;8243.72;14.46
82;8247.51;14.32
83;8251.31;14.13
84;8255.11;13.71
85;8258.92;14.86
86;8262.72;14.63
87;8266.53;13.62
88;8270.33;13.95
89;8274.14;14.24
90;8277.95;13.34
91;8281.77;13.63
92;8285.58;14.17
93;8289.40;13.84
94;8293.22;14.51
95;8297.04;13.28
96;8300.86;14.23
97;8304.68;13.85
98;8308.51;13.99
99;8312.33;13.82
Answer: -2.90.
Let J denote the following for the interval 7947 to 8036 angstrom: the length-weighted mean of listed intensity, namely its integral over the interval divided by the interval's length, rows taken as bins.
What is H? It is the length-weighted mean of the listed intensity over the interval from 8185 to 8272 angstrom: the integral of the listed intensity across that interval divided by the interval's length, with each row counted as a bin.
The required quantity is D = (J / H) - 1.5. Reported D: -0.460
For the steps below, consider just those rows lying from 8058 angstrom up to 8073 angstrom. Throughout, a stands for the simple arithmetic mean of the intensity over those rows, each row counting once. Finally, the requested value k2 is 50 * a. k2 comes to 732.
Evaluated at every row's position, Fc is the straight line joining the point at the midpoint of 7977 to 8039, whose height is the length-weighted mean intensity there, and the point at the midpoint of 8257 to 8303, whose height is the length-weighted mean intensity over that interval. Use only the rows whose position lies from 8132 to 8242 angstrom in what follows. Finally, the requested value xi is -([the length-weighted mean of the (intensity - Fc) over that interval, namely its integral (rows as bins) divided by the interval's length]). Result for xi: -0.04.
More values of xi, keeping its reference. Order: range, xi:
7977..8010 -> 0.07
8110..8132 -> -0.08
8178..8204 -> 0.30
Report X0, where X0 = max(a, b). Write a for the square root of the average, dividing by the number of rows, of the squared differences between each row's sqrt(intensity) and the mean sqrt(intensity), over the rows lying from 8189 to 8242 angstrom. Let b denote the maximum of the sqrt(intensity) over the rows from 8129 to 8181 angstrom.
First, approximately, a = 0.050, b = 3.89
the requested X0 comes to 3.89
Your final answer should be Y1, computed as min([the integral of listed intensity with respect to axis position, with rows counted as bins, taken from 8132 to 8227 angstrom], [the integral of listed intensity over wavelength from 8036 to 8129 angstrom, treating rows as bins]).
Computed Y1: 1361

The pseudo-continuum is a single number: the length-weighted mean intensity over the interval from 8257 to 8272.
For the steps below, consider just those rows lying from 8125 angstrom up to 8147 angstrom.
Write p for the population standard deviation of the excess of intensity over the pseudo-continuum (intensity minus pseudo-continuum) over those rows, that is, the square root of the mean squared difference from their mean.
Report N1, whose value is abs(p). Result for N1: 0.38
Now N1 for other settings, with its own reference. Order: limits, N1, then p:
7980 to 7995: 0.48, 0.48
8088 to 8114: 0.27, 0.27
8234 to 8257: 0.28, 0.28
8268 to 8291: 0.31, 0.31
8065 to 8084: 0.30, 0.30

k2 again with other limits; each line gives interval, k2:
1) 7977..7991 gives 743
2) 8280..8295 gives 702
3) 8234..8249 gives 721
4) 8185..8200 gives 695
